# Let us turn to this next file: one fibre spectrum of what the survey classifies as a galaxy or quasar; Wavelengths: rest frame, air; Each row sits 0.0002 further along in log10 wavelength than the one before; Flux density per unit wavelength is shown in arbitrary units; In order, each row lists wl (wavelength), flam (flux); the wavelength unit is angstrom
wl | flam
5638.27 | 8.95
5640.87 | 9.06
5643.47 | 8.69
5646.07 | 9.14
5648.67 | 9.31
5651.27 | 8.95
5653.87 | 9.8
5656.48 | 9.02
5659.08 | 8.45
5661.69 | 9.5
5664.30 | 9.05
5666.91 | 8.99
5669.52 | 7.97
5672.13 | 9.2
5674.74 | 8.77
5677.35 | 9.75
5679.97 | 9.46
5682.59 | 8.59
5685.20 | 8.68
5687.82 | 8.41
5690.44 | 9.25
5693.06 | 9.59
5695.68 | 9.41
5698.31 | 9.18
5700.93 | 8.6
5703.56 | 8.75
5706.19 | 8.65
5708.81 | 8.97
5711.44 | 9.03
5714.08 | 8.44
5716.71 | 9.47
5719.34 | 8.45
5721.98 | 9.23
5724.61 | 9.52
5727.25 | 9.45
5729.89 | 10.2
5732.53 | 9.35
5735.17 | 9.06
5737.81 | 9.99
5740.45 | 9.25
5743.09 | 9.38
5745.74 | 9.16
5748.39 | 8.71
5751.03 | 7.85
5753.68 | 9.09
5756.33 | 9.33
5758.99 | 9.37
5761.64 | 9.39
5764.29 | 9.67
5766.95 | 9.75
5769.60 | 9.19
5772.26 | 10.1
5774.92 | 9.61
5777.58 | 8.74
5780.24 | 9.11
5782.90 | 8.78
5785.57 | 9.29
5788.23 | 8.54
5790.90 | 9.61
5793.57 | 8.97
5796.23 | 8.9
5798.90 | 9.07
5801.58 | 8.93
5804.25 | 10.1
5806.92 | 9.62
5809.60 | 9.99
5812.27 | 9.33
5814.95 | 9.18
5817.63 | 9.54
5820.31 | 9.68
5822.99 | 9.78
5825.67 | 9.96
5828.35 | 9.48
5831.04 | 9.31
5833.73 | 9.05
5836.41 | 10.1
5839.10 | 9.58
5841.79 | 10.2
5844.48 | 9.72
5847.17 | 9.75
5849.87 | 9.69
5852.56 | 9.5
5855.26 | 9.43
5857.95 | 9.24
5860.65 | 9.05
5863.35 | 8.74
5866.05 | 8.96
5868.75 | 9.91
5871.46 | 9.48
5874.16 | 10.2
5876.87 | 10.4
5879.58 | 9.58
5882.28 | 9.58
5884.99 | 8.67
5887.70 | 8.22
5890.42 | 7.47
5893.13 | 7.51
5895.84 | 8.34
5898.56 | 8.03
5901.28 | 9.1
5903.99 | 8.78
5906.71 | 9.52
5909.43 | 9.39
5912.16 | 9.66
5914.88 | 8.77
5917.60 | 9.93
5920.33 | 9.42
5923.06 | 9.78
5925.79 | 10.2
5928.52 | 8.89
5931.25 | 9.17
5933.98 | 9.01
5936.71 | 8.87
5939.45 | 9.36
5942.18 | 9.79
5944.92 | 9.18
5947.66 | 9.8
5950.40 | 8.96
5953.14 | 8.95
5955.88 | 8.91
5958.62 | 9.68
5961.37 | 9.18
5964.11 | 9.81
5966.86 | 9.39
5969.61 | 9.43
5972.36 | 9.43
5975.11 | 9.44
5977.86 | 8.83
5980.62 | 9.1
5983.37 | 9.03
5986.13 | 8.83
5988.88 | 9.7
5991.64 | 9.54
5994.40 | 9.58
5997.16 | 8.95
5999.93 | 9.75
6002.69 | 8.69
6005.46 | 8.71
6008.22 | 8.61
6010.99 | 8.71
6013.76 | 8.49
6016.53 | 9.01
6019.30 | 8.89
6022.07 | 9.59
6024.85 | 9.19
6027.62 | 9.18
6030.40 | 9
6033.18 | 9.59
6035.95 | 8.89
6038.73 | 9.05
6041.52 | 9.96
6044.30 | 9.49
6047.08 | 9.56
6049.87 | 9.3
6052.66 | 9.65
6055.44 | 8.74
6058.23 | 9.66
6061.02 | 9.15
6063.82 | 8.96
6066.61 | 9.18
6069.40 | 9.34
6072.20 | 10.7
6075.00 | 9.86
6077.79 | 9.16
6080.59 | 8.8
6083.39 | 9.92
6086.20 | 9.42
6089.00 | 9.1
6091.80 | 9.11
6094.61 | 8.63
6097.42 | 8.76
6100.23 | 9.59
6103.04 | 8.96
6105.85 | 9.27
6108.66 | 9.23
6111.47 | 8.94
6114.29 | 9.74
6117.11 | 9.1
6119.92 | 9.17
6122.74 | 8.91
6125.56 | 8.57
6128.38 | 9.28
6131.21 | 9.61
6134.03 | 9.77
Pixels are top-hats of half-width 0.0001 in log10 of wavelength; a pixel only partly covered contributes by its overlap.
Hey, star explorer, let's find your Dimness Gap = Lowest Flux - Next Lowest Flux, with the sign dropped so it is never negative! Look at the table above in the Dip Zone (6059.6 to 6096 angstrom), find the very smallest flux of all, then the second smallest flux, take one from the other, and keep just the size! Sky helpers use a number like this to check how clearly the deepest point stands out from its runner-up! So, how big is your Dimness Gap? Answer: 0.17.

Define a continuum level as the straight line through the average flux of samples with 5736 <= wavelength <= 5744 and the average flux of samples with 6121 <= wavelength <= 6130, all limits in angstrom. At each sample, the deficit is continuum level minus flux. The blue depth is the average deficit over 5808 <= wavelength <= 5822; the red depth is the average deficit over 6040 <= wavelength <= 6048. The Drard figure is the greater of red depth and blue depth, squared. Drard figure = 0.02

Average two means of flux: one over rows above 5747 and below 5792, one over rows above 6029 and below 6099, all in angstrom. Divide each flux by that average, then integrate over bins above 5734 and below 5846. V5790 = 113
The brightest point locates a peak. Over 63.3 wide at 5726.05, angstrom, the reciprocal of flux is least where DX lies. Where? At 5729.89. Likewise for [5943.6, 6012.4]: 5964.11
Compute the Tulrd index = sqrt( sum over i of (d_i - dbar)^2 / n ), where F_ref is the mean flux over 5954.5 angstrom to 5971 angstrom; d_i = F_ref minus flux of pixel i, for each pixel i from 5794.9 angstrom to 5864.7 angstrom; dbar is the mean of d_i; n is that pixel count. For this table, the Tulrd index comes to 0.394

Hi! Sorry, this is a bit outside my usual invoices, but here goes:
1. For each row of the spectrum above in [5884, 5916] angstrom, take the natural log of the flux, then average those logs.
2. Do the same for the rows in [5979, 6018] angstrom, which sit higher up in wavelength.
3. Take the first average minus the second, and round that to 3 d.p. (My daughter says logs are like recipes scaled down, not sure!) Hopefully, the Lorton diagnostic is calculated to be -0.051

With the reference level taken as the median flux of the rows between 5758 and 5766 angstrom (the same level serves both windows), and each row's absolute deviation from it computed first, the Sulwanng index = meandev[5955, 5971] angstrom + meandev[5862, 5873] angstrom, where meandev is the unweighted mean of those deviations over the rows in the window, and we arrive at 0.7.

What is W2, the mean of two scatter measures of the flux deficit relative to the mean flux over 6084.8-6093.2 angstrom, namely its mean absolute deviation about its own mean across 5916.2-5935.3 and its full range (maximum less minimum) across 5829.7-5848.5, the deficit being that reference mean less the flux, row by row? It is 0.78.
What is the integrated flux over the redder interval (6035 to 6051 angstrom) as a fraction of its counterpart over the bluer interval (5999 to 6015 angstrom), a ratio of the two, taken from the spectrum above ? 1.07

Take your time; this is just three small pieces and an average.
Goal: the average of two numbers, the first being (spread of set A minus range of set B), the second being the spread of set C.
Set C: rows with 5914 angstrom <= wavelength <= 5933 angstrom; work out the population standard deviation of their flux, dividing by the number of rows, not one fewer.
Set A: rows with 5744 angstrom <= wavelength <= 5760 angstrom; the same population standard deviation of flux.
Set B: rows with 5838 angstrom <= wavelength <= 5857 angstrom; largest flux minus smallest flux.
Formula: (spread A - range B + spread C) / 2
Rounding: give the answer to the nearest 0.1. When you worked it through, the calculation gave 0.1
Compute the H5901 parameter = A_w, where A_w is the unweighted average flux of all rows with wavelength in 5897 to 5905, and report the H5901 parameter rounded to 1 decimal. 8.6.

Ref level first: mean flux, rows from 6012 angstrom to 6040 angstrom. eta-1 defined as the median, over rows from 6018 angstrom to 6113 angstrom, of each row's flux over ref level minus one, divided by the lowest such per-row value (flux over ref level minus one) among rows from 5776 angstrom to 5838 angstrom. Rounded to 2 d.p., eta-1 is -0.18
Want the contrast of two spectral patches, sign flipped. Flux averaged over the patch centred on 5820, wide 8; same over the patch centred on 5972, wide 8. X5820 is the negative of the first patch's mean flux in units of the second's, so -1.02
